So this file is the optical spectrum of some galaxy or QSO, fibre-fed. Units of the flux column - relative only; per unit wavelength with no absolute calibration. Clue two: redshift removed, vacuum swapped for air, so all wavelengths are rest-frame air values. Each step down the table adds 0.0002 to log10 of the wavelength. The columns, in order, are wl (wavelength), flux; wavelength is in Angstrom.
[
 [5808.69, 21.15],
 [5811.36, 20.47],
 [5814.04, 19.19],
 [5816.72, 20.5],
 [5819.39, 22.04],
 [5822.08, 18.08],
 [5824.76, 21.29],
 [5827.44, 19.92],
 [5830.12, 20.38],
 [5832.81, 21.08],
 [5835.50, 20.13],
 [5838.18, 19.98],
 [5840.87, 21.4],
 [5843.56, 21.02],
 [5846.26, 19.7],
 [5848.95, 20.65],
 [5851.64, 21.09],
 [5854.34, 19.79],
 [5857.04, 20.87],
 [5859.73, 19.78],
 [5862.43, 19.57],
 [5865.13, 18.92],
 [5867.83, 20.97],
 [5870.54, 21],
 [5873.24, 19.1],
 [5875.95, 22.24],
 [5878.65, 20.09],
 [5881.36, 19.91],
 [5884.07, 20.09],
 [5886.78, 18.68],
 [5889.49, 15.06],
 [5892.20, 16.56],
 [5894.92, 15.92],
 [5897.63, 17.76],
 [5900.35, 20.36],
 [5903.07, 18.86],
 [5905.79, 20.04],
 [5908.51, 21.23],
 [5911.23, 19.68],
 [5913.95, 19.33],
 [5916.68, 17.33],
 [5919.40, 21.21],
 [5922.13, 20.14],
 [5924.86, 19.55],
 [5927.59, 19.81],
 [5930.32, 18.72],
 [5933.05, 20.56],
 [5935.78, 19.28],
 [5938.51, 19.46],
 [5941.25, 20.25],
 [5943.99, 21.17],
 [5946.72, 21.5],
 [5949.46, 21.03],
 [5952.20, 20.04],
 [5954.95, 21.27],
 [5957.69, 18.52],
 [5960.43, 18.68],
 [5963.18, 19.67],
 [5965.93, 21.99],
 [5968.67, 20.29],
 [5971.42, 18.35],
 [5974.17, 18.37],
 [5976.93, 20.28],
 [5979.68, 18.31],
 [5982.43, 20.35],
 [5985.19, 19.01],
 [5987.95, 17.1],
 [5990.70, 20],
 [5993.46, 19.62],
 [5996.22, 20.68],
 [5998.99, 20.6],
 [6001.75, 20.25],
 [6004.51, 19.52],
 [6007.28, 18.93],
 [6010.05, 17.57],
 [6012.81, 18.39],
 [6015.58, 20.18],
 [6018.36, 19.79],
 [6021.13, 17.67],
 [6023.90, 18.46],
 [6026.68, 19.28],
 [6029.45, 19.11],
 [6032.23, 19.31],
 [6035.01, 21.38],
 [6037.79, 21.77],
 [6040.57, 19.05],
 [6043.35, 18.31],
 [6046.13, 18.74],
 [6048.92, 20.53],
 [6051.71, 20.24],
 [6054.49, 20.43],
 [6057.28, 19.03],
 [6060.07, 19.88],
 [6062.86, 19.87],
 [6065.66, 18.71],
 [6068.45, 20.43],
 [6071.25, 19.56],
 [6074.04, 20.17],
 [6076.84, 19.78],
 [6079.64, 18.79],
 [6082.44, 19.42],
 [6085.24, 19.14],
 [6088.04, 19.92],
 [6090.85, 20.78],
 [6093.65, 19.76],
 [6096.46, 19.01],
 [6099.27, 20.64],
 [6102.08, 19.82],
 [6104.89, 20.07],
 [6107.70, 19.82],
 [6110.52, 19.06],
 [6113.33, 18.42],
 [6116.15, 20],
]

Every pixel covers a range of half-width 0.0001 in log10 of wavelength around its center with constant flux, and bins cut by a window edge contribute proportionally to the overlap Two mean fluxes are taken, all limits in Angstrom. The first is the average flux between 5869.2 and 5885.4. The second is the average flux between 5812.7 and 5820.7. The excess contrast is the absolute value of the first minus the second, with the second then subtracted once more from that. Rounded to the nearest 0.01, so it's -20.41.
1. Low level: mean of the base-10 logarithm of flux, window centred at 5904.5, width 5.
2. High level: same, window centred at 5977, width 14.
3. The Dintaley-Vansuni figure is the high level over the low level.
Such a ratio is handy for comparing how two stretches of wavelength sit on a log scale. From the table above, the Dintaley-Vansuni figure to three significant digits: 0.994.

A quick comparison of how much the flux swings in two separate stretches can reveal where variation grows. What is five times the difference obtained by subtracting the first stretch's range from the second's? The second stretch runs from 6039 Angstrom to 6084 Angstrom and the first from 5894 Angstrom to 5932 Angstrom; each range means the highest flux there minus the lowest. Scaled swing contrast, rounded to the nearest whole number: -15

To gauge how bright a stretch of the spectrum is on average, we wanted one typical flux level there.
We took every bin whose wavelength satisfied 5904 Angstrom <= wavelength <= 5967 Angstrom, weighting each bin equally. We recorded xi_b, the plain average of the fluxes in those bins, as 20.0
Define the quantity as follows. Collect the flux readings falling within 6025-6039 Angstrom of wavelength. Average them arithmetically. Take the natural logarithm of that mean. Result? 3.00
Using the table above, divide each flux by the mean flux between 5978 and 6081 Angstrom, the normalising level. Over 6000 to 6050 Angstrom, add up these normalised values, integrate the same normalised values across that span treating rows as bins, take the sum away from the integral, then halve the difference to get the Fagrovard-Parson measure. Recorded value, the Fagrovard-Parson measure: 16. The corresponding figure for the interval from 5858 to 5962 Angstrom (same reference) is 33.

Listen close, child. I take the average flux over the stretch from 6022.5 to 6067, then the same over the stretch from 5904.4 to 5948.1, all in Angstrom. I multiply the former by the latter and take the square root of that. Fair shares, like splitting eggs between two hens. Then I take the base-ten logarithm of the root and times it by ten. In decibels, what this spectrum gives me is 13.0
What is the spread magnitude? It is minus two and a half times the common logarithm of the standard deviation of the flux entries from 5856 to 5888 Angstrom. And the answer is 0.0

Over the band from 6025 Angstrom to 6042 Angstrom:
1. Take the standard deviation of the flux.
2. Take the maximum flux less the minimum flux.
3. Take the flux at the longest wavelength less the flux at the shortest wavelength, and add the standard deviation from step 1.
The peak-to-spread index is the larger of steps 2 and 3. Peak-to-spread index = 2.7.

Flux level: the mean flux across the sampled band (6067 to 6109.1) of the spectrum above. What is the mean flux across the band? 19.8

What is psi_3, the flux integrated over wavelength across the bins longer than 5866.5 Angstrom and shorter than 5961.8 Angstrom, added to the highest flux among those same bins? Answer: 1889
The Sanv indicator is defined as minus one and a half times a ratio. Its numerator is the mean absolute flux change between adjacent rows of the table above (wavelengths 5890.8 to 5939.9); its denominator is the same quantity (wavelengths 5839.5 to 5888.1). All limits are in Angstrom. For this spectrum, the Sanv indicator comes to -1.87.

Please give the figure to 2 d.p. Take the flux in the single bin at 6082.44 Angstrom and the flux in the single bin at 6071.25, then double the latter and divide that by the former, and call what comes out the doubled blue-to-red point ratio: 2.01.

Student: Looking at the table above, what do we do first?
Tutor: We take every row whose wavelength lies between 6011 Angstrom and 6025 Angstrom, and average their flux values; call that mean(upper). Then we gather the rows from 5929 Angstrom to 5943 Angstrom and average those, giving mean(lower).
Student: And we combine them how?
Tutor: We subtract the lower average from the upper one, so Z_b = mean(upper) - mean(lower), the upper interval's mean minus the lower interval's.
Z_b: -0.8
